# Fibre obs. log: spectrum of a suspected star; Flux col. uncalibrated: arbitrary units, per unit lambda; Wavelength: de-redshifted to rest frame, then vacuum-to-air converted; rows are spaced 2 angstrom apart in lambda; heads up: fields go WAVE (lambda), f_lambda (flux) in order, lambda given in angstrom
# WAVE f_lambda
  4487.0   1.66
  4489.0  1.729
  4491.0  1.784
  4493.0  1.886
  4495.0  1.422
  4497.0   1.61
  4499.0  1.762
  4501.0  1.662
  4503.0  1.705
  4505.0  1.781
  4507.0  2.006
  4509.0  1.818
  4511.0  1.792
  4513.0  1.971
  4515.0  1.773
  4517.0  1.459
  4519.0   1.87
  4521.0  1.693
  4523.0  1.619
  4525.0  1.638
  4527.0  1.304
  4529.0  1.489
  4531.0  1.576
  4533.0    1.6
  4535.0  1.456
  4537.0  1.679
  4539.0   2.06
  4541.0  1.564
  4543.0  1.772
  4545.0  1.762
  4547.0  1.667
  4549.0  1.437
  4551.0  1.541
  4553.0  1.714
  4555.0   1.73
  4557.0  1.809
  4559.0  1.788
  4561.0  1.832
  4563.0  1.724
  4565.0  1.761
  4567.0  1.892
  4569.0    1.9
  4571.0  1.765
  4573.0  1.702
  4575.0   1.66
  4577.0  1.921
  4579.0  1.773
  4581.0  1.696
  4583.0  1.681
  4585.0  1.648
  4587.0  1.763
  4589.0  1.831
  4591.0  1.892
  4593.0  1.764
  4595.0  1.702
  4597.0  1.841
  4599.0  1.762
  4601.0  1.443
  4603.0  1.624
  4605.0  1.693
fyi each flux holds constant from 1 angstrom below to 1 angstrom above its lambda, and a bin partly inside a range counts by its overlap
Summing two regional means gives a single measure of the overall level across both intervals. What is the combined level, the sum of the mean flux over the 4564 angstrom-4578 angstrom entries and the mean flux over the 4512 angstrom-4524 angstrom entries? 3.53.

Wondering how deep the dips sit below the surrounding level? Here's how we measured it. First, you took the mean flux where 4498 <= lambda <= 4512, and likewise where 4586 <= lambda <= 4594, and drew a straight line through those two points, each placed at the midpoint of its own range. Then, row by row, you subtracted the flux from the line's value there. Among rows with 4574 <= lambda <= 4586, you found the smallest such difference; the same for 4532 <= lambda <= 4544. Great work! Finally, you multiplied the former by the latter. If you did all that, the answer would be 0.029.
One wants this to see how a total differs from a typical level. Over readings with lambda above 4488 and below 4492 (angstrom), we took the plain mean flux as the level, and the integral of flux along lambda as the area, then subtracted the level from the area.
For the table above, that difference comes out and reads 5.27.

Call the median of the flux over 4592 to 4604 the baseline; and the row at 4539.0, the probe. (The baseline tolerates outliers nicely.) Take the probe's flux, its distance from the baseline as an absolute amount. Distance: 0.33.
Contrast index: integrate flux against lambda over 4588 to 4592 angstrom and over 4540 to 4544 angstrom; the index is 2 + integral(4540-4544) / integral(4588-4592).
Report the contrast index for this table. 2.90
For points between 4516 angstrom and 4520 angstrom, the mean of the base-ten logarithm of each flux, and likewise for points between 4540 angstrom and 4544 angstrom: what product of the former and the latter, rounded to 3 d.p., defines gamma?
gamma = 0.048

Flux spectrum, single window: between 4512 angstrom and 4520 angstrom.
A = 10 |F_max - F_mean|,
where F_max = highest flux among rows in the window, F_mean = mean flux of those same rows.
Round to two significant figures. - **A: 2.0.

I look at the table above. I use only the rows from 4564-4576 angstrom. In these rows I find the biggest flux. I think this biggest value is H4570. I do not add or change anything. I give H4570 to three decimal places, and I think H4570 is 1.900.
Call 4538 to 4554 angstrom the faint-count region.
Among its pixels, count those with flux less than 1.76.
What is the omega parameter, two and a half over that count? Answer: 0.5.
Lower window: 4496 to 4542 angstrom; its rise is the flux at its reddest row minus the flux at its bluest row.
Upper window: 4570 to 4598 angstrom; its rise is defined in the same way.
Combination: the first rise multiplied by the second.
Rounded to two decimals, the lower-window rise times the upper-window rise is 0.00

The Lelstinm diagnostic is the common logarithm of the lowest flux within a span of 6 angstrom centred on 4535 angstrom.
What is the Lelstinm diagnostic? 0.163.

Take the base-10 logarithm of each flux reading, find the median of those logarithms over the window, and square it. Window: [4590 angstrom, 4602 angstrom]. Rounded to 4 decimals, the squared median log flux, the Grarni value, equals 0.0606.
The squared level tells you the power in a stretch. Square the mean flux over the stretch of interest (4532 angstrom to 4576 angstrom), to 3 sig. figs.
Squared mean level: 2.95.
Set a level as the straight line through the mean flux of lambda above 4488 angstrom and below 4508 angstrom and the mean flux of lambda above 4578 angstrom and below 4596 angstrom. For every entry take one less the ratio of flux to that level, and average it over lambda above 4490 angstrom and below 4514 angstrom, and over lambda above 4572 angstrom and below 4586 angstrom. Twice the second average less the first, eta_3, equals 0.044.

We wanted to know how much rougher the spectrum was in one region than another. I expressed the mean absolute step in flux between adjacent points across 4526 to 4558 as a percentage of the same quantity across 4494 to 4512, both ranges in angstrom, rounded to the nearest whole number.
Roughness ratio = 131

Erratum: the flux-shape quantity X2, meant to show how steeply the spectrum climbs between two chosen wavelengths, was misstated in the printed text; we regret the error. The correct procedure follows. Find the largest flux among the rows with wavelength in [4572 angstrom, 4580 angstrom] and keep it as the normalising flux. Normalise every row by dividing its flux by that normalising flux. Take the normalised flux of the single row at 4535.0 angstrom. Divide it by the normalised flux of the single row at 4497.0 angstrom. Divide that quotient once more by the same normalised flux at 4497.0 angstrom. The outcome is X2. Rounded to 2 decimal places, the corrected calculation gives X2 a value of 1.08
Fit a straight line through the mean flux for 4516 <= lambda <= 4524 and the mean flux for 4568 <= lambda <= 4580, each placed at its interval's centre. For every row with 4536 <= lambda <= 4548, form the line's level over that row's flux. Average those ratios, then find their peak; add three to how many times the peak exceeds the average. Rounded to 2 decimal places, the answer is 4.11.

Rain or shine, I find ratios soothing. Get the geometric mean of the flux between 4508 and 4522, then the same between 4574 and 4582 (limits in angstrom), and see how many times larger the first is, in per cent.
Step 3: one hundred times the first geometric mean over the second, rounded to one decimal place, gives 100.1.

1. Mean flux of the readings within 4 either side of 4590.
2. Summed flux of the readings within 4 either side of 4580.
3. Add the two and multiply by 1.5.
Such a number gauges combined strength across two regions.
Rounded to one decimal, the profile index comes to 13.3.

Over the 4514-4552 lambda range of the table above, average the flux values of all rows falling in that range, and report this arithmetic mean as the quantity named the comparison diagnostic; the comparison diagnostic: 1.63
